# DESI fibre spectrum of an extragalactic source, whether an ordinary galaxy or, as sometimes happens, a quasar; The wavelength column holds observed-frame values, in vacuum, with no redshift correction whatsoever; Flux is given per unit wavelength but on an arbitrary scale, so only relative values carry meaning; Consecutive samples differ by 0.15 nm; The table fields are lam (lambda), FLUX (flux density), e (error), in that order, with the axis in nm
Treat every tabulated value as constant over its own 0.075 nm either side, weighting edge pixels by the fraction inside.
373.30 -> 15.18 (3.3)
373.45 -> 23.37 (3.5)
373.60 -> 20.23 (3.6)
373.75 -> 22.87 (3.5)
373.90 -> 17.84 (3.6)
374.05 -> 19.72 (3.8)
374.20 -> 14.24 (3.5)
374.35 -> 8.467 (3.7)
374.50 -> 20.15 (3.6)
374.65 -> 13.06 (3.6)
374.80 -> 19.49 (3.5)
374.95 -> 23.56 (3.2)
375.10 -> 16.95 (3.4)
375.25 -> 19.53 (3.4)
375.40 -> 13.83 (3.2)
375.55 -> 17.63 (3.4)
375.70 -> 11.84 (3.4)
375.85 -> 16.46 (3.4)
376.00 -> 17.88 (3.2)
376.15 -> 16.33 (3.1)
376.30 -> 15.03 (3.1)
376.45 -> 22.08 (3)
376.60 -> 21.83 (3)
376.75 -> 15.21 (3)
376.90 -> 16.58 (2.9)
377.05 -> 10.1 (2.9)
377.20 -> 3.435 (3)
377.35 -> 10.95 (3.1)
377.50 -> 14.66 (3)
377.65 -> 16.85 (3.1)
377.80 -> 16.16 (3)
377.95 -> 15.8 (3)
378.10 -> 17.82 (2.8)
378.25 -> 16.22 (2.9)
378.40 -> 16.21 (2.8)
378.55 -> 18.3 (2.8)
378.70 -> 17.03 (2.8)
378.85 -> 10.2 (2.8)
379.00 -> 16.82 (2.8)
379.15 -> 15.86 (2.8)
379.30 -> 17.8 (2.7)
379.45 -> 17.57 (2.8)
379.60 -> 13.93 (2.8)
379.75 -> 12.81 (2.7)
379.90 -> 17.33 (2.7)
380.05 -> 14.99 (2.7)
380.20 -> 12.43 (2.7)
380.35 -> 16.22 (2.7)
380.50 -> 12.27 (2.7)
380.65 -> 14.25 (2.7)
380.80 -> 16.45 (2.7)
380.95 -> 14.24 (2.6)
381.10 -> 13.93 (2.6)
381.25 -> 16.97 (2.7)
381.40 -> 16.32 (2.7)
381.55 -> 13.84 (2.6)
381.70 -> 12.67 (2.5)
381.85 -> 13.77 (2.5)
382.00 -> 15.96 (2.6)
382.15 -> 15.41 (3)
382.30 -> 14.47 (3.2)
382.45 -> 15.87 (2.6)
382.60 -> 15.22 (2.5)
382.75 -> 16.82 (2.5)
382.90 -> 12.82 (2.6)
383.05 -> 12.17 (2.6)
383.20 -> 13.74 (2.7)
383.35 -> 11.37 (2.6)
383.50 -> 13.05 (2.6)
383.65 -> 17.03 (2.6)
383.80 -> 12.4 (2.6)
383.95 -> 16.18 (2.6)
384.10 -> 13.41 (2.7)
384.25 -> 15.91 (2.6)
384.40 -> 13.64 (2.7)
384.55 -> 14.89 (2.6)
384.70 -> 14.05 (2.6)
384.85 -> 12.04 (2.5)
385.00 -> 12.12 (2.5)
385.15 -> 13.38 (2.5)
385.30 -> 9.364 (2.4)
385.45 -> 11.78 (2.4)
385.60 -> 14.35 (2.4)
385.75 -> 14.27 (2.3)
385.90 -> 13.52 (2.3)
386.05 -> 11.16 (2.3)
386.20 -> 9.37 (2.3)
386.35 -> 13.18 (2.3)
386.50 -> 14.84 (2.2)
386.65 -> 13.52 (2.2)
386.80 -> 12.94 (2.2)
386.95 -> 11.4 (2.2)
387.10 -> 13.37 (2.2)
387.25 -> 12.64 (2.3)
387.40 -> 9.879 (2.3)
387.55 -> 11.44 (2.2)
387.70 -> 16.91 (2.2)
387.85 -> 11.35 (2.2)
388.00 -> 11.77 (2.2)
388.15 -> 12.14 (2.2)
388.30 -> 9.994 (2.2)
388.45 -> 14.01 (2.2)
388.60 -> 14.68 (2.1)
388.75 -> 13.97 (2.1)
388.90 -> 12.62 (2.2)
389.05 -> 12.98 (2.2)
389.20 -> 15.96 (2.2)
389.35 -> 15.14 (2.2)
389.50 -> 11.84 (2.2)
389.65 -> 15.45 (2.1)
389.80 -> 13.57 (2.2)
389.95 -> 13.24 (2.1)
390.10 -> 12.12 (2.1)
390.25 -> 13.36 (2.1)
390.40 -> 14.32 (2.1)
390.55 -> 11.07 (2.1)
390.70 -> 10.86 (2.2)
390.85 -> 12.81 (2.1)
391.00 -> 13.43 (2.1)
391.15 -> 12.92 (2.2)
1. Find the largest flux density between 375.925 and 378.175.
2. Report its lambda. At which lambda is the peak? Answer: 376.45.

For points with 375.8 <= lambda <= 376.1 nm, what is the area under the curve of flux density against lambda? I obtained 5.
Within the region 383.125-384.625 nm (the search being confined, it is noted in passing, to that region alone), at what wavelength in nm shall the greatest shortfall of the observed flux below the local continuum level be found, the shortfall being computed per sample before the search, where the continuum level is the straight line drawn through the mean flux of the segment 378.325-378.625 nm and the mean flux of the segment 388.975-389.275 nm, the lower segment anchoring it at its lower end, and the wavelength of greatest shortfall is 383.35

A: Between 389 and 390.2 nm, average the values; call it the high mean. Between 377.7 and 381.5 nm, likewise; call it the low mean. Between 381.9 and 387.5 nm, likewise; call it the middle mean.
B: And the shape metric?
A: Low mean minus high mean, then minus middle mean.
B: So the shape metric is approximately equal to -11.7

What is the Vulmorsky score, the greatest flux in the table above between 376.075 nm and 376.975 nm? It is 22.08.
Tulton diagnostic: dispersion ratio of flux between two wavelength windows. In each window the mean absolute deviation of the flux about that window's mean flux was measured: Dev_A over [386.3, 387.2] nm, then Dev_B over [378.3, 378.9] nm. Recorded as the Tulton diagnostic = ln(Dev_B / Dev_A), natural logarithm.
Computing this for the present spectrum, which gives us 1.3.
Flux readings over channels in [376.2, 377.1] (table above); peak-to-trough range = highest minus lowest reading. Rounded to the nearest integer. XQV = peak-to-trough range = 12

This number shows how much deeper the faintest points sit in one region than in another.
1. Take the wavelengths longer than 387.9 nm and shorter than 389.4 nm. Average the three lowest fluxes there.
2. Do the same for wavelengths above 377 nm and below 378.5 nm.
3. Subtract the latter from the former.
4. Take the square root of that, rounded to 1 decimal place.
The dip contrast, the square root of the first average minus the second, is 1.8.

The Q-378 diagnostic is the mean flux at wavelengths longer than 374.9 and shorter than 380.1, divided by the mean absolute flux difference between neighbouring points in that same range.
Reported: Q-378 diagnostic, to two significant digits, 4.8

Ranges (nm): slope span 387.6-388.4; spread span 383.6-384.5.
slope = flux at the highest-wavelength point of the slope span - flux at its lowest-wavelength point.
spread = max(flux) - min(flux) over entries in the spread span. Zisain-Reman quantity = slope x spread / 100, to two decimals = -0.32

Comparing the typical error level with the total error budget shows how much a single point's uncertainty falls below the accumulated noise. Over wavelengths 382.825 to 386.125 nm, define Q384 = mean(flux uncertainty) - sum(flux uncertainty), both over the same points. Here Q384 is -53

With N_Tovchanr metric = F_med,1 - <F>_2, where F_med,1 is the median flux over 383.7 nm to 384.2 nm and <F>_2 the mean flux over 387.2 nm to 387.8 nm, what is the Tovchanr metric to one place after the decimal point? 0.7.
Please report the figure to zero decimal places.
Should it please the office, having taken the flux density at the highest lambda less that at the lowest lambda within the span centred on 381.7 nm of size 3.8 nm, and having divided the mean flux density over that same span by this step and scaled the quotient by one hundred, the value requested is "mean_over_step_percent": -339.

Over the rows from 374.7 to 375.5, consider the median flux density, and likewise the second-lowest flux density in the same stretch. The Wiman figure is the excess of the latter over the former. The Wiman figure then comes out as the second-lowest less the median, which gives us -3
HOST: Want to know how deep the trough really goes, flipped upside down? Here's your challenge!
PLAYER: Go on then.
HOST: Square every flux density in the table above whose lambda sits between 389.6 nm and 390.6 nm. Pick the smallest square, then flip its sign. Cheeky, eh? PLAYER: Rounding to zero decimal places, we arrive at -123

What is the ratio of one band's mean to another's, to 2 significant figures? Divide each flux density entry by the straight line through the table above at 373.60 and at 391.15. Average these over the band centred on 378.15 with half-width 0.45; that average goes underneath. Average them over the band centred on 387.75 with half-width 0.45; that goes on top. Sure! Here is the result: 0.94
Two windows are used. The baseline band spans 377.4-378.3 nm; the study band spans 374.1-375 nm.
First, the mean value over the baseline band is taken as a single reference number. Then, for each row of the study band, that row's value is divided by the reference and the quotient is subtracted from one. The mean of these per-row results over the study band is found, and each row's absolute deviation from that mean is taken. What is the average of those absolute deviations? 0.28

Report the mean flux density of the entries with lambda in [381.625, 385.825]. 13.9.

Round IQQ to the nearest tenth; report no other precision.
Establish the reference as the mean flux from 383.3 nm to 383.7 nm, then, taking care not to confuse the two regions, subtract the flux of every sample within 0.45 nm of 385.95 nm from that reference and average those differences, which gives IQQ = 1.2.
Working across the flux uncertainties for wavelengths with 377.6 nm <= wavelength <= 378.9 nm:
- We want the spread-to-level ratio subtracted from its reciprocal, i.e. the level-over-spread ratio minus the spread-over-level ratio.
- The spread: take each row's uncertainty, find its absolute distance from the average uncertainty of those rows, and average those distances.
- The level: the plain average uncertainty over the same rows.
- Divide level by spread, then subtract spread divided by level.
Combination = 29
